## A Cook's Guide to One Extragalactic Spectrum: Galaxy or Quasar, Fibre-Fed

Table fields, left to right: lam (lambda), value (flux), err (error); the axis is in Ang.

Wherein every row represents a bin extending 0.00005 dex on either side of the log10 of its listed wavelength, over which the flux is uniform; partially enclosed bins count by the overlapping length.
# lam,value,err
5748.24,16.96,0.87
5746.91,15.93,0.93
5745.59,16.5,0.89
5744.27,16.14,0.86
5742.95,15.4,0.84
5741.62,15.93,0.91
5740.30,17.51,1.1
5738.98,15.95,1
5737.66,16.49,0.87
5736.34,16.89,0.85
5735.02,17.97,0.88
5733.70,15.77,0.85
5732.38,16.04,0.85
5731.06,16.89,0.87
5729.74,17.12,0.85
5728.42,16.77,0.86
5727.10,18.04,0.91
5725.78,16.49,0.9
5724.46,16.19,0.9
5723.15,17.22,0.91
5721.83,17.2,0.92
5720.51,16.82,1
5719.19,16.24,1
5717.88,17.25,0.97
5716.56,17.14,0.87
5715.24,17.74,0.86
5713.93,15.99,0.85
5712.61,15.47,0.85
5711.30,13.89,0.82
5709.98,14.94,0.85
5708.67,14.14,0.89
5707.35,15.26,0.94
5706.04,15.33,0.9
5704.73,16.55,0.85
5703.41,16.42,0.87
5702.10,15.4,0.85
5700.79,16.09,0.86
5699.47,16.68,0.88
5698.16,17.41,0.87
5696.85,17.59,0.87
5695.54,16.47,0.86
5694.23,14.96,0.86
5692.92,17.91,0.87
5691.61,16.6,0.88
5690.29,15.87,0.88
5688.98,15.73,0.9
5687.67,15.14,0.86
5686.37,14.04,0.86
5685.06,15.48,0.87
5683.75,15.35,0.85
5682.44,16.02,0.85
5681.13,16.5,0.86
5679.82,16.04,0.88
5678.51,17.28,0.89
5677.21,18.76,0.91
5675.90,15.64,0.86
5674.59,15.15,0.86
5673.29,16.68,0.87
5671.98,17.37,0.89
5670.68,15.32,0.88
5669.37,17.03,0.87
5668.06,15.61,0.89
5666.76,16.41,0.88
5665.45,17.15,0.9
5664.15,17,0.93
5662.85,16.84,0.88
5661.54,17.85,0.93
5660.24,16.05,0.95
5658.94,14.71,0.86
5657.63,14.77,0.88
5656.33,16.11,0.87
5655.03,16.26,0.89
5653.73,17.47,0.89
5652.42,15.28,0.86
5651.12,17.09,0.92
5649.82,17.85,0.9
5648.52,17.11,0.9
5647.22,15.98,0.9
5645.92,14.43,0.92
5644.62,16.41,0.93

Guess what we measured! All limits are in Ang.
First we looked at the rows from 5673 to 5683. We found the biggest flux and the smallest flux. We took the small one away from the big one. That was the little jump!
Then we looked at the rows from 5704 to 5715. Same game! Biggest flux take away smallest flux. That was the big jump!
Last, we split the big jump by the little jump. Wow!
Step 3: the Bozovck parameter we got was 0.74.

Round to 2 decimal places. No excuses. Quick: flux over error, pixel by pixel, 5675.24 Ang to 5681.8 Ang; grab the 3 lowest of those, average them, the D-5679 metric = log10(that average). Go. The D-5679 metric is 1.27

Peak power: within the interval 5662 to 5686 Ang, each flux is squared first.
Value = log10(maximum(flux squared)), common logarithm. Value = 2.55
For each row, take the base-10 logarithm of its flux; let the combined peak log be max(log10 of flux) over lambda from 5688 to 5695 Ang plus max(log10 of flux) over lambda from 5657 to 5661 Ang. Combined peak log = 2.46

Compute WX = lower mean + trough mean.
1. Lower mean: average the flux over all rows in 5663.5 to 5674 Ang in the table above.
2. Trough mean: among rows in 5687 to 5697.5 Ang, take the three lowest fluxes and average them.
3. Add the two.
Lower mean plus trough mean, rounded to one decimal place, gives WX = 31.8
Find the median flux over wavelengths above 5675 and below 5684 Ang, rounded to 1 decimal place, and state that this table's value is 16.0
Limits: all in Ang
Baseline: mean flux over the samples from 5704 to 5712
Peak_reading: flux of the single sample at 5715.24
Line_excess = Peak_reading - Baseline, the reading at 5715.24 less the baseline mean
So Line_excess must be 2.7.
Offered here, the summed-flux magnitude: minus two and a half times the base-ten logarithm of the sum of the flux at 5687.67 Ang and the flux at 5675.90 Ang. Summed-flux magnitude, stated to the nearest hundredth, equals -3.72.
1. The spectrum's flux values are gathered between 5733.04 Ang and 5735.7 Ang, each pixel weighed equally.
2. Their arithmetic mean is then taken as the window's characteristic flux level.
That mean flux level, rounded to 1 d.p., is 16.9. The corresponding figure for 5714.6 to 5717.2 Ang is 17.4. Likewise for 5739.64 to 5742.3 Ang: 16.7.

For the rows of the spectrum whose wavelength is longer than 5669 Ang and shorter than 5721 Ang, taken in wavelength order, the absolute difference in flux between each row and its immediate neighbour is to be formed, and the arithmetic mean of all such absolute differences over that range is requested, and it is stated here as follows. 0.99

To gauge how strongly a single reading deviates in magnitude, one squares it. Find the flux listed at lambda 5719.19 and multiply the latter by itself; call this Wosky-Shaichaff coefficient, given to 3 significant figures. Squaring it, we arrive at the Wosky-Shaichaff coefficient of 264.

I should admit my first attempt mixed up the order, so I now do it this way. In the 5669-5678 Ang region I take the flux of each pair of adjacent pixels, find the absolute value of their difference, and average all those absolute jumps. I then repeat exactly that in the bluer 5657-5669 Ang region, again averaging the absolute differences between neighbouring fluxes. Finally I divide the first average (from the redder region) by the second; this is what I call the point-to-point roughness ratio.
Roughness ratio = 2.1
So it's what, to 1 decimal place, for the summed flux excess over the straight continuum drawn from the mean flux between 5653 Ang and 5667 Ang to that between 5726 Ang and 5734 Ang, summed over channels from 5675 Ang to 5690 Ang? -5.9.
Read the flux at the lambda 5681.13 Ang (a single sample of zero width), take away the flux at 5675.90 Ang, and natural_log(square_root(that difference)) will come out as -0.1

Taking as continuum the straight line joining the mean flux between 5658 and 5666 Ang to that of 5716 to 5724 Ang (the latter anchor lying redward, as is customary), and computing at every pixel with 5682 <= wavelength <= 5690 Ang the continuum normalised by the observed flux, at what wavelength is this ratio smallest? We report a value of 5682.44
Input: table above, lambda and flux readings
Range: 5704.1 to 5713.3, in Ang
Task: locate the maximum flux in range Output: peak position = 5704.73 Ang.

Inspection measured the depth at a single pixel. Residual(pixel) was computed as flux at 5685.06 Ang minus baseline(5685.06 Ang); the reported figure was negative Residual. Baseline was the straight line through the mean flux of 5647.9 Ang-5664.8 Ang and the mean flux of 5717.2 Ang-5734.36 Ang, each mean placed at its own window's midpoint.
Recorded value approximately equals 1.1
